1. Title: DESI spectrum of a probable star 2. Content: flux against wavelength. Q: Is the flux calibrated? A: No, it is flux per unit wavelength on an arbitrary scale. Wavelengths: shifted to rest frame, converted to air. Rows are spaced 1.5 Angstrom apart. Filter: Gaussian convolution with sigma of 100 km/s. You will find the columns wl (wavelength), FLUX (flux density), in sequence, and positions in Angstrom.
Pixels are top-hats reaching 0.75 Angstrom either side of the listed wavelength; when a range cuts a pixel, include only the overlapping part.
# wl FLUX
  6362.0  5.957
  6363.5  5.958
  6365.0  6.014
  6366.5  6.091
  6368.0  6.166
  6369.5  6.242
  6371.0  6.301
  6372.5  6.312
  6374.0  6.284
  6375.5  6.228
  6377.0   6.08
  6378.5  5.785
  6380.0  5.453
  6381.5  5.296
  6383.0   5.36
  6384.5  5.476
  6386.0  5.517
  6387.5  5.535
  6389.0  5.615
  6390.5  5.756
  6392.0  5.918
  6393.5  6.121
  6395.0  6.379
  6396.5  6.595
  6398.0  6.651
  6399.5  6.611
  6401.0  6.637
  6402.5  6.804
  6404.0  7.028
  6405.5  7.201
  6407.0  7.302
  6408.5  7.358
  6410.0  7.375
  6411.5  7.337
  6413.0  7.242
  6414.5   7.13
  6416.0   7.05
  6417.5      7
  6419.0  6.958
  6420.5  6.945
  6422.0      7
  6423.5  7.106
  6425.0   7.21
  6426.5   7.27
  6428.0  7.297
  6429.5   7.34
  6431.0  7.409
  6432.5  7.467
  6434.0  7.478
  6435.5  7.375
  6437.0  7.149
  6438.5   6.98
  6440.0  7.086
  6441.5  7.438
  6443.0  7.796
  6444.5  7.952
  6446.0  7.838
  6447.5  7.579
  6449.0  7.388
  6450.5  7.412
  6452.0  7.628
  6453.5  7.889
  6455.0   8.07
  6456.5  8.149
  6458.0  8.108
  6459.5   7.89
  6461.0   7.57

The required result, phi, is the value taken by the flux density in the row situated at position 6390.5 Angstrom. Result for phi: 5.756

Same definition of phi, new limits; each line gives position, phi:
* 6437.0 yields 7.149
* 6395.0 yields 6.379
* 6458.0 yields 8.108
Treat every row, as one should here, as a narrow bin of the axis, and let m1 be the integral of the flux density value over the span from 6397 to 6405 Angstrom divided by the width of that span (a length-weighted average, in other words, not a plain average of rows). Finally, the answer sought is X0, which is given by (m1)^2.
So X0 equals 46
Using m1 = 6.8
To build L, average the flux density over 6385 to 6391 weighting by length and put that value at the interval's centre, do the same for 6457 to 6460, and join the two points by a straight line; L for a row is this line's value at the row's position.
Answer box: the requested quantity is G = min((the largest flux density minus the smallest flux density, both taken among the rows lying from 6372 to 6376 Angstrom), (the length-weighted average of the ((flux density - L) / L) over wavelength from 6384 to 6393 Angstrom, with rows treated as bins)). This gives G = 0.01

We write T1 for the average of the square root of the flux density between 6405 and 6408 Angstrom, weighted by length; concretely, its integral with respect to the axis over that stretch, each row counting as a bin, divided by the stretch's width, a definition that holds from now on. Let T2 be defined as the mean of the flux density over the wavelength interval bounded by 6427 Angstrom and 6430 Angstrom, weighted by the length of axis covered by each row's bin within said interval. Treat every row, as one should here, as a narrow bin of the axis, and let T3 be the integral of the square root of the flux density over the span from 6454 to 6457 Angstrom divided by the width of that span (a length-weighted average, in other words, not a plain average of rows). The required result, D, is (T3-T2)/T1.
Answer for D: -1.66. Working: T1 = 2.70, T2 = 7.31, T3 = 2.84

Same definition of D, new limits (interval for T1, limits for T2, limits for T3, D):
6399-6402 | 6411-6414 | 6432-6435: -1.76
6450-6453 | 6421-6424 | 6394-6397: -1.64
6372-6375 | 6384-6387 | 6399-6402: -1.17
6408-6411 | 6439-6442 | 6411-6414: -1.67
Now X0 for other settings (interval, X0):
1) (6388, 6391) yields 32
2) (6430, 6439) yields 54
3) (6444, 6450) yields 59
